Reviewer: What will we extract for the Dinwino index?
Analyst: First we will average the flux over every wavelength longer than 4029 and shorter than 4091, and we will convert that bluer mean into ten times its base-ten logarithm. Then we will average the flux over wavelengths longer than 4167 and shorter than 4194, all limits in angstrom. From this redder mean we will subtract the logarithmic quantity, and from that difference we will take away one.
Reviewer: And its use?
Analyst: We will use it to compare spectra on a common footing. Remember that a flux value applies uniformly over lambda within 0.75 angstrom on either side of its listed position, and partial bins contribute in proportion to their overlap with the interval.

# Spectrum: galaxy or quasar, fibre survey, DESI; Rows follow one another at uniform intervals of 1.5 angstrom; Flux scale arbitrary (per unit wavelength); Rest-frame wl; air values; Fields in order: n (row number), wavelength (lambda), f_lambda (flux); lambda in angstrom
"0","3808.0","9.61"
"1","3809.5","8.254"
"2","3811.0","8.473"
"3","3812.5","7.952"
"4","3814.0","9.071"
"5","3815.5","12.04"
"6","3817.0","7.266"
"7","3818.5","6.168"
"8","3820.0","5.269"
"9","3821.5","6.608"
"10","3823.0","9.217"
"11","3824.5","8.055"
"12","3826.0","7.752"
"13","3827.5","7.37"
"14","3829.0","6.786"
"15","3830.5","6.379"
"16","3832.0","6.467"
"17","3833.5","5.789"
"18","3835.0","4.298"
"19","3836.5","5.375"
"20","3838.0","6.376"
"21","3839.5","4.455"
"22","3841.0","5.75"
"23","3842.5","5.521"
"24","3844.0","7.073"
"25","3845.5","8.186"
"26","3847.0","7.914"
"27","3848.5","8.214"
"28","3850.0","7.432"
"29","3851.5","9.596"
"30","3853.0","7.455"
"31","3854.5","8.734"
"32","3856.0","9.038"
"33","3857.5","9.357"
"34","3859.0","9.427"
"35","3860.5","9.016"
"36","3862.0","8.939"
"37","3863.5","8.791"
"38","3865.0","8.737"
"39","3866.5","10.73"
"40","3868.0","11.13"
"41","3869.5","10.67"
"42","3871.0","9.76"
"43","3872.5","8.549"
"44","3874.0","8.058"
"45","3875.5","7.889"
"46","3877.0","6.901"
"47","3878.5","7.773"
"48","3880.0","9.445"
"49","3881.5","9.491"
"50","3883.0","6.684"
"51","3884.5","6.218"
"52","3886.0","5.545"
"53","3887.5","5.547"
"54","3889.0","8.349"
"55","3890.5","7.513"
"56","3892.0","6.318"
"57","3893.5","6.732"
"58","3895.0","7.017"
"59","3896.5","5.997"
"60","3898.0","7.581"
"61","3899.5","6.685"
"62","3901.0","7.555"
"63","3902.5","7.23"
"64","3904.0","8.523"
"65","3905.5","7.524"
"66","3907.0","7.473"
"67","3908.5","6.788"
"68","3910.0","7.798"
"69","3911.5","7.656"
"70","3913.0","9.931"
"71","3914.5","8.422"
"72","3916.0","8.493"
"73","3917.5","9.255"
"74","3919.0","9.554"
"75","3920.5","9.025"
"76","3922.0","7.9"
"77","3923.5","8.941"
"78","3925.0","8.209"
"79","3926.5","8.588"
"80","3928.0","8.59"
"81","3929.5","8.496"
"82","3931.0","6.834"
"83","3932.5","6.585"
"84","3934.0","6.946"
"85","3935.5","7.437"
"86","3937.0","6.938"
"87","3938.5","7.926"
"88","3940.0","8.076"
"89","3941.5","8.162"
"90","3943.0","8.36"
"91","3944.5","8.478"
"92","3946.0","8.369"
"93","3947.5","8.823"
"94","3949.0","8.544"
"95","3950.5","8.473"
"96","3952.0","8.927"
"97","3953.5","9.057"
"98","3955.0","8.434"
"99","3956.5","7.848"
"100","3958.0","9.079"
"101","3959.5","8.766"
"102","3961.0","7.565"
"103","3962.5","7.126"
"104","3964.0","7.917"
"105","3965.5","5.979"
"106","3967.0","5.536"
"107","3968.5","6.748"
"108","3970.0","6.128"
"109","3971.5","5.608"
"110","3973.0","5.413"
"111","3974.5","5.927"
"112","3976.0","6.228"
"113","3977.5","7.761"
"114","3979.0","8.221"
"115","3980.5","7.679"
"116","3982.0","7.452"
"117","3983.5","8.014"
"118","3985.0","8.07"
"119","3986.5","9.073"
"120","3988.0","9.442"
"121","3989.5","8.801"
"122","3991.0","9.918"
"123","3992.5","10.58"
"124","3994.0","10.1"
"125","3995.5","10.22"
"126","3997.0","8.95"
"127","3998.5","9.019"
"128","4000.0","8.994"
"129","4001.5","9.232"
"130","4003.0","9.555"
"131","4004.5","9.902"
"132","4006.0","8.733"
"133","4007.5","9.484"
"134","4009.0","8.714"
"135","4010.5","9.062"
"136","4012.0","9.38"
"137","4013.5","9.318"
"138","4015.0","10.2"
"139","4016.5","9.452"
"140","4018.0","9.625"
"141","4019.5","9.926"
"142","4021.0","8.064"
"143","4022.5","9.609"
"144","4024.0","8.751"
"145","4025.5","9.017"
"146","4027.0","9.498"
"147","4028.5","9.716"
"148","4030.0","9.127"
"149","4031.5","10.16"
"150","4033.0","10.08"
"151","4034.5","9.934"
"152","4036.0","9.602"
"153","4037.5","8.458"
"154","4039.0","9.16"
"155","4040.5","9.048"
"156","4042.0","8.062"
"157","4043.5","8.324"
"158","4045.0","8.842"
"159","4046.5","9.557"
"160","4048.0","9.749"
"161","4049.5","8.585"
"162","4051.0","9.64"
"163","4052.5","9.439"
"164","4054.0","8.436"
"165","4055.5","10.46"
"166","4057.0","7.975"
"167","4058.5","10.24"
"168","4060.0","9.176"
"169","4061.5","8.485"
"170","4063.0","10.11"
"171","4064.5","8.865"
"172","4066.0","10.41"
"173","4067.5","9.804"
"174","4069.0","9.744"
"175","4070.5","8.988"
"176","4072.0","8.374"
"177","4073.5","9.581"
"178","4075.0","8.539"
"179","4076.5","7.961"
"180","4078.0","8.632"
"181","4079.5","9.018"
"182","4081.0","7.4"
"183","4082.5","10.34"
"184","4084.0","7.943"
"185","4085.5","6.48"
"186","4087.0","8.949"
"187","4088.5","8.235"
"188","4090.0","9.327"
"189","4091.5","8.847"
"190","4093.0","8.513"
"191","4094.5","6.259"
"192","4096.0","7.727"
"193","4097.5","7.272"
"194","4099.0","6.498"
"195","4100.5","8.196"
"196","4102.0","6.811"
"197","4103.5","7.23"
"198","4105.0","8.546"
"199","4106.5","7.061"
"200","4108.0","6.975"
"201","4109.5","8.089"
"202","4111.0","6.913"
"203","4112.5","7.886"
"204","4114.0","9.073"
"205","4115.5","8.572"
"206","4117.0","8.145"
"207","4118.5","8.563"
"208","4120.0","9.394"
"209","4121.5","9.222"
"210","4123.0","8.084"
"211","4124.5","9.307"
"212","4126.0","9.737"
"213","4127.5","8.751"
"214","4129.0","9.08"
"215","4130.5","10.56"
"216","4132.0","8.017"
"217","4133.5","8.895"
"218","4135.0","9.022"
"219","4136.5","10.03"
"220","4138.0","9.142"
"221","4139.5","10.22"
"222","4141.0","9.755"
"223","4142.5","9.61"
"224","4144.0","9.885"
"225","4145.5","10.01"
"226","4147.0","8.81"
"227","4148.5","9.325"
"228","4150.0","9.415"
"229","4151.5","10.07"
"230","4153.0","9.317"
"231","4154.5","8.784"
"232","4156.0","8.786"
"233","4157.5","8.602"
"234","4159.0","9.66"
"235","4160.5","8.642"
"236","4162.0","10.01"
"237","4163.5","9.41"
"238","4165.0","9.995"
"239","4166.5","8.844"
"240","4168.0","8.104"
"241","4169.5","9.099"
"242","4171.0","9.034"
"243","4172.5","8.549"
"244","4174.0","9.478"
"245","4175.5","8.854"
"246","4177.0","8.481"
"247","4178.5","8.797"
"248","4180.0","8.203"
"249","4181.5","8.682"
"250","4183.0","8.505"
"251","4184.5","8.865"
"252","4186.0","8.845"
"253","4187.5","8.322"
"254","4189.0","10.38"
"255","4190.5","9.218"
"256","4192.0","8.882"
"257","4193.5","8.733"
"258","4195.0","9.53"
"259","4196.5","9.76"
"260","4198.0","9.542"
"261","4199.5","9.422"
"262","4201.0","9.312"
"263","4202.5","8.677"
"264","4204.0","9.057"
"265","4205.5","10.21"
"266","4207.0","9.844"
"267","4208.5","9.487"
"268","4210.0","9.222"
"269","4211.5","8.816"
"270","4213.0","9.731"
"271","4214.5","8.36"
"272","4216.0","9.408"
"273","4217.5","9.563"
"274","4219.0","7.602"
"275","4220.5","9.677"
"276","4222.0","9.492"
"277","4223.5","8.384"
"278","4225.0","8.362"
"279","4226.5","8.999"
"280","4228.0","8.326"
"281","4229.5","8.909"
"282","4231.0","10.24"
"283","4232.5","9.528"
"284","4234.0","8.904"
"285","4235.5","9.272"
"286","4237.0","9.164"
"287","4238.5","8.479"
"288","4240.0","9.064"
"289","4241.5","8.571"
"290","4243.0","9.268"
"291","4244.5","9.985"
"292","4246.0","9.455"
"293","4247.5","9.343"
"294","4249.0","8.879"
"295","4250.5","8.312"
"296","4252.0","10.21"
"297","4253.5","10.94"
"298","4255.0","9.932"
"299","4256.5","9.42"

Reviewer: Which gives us -1.7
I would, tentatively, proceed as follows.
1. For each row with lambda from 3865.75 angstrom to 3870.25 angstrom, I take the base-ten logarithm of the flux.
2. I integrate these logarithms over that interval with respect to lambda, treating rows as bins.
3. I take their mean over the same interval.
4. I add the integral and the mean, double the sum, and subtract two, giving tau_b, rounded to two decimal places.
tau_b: 9.39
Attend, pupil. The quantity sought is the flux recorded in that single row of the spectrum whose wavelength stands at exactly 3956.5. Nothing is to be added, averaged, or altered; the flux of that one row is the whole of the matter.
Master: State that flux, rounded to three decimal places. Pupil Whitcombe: 7.848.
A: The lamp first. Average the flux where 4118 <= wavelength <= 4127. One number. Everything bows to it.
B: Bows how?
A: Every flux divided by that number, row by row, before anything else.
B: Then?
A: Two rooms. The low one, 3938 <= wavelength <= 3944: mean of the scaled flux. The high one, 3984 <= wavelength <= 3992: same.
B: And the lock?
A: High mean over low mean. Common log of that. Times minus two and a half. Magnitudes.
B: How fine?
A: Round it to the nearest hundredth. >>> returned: -0.12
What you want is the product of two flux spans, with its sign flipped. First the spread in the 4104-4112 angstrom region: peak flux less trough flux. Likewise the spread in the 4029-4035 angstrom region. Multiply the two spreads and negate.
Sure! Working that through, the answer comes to -1.7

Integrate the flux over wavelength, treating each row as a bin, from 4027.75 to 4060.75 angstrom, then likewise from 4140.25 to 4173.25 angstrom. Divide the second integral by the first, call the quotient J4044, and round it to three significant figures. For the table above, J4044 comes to 1.00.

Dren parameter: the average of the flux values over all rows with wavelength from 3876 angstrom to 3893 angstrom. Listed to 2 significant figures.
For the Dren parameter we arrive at 7.3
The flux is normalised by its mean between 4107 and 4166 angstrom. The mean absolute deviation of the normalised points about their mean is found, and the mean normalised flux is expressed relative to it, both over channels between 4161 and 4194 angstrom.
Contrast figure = 20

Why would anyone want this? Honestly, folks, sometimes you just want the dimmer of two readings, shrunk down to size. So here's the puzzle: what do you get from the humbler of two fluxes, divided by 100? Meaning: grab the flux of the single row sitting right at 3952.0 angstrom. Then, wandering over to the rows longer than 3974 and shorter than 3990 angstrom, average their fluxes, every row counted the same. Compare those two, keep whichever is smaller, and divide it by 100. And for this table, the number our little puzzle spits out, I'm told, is 0.079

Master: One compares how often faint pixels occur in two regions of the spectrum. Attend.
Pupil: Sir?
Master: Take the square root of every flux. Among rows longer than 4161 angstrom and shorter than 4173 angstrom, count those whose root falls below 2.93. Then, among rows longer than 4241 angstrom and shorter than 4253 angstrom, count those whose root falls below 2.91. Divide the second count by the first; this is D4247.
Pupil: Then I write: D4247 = 0.50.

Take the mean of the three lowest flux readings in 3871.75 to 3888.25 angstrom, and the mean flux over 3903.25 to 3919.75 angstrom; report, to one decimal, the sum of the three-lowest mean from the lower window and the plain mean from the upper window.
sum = 14.1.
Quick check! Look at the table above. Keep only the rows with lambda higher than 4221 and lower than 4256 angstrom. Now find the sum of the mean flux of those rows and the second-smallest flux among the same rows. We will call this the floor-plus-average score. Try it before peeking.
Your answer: 18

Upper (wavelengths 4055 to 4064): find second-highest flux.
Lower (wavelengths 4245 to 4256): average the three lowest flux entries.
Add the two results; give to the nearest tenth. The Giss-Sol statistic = 19.1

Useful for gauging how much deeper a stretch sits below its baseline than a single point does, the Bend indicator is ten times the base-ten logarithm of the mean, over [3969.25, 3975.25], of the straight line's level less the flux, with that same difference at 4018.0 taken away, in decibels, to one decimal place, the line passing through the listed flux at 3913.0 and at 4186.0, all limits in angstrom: 6.1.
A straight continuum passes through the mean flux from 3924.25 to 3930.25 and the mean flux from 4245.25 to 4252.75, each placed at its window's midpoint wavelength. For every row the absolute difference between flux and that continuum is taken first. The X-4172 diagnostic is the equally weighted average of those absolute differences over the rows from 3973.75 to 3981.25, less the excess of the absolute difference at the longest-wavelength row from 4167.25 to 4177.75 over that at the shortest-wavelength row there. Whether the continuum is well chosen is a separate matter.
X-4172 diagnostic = 1.8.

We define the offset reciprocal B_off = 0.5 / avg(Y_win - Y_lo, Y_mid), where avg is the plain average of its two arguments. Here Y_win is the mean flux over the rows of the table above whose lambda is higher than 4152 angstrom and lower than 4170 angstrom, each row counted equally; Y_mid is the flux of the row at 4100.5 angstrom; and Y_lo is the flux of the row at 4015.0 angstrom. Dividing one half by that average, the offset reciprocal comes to 0.14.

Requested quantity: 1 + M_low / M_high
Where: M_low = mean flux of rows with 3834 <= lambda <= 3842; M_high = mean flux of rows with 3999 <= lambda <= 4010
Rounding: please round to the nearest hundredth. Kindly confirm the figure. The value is 1.57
